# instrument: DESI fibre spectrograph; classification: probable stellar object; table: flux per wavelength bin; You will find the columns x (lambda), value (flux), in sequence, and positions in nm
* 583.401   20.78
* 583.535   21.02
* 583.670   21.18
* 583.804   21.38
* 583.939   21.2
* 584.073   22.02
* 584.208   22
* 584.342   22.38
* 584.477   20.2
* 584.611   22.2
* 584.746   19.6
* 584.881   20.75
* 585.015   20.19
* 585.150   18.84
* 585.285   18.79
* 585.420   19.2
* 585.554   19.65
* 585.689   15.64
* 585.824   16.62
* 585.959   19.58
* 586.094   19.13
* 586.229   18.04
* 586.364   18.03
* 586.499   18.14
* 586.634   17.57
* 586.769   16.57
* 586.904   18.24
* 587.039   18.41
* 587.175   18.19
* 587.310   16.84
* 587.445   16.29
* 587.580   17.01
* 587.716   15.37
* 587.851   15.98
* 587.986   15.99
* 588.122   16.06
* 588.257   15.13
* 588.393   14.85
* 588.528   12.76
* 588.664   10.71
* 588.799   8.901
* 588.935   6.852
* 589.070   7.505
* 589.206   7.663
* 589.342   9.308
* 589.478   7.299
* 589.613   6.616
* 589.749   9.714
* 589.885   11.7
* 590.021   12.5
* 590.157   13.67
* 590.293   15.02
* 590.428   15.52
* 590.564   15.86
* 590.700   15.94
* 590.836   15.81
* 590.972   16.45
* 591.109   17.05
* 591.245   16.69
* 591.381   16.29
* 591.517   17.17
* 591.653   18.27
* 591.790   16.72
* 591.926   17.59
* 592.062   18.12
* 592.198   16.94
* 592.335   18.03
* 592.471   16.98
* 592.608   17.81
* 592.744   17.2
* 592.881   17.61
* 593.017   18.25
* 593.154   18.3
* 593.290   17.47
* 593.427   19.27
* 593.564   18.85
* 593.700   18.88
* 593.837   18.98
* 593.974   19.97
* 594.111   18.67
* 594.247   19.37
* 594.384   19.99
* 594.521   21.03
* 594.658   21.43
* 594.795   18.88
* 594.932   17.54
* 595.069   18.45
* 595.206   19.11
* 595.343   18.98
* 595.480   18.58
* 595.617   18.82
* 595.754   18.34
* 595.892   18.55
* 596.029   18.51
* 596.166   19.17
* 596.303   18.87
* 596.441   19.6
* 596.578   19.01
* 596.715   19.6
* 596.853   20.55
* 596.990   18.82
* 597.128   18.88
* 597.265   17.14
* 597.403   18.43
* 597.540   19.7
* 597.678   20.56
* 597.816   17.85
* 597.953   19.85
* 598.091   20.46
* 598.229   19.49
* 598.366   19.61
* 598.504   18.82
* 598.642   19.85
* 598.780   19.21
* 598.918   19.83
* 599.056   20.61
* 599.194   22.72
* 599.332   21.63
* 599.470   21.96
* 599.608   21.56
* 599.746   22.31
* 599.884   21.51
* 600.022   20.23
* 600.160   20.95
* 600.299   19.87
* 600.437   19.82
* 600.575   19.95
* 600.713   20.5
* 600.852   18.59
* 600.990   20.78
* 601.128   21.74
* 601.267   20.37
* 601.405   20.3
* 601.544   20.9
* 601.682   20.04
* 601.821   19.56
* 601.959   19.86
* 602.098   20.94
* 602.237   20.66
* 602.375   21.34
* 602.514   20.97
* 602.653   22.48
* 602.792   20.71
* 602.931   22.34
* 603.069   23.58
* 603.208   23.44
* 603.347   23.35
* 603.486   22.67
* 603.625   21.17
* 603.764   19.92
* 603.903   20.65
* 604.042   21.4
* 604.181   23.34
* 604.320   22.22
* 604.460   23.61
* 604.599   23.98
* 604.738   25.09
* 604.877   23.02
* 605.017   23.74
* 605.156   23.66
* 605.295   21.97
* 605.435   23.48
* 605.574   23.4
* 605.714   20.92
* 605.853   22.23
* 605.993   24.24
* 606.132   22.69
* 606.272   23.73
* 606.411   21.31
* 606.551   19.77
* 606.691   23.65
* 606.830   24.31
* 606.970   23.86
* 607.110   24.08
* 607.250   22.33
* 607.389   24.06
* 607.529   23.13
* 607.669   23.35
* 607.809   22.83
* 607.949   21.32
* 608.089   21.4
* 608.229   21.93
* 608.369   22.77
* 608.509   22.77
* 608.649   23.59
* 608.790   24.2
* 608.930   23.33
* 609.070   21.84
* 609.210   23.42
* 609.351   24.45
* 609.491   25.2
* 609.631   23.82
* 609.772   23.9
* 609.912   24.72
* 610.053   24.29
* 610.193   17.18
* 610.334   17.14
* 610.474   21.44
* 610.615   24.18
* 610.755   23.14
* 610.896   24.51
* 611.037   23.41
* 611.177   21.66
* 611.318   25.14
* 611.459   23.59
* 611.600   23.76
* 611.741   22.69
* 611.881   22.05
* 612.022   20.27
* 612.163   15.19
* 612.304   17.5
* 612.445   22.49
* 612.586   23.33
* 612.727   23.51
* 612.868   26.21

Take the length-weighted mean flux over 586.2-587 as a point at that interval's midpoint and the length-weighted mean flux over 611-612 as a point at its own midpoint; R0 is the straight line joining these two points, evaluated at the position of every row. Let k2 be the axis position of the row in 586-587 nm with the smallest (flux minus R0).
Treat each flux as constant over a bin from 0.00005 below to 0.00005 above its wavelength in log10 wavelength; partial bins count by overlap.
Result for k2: 586.769 nm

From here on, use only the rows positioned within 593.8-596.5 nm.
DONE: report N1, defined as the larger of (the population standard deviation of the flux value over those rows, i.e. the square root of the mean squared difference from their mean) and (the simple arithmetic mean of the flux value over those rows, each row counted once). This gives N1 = 19.1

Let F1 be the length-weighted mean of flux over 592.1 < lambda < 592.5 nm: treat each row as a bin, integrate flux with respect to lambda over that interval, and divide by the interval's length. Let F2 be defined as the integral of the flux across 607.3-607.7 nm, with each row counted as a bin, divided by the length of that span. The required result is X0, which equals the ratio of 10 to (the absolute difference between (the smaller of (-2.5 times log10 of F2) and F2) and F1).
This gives 0.480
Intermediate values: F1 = 17.4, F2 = 24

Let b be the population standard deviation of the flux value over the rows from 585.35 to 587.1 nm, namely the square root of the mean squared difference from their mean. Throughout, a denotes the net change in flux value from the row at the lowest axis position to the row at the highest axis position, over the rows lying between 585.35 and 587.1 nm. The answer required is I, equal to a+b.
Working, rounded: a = -1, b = 1.17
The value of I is 0.4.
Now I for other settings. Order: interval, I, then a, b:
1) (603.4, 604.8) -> 4.0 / 2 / 1.55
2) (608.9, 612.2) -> -5.6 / -8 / 2.58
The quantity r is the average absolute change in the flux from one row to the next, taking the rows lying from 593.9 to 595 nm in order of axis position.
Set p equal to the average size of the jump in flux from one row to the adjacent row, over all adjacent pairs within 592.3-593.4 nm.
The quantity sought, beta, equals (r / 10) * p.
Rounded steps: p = 0.6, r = 1.14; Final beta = 0.072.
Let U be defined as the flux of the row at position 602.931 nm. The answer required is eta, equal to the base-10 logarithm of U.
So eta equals 1.35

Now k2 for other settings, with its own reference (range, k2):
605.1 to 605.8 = 605.714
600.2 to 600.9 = 600.852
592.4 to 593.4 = 592.471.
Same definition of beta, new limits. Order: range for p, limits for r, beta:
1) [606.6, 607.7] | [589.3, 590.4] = 0.135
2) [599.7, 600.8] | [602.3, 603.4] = 0.064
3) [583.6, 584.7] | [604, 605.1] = 0.103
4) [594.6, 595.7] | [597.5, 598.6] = 0.102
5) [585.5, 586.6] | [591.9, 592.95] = 0.112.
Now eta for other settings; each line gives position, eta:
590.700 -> 1.20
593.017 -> 1.26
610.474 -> 1.33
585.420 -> 1.28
